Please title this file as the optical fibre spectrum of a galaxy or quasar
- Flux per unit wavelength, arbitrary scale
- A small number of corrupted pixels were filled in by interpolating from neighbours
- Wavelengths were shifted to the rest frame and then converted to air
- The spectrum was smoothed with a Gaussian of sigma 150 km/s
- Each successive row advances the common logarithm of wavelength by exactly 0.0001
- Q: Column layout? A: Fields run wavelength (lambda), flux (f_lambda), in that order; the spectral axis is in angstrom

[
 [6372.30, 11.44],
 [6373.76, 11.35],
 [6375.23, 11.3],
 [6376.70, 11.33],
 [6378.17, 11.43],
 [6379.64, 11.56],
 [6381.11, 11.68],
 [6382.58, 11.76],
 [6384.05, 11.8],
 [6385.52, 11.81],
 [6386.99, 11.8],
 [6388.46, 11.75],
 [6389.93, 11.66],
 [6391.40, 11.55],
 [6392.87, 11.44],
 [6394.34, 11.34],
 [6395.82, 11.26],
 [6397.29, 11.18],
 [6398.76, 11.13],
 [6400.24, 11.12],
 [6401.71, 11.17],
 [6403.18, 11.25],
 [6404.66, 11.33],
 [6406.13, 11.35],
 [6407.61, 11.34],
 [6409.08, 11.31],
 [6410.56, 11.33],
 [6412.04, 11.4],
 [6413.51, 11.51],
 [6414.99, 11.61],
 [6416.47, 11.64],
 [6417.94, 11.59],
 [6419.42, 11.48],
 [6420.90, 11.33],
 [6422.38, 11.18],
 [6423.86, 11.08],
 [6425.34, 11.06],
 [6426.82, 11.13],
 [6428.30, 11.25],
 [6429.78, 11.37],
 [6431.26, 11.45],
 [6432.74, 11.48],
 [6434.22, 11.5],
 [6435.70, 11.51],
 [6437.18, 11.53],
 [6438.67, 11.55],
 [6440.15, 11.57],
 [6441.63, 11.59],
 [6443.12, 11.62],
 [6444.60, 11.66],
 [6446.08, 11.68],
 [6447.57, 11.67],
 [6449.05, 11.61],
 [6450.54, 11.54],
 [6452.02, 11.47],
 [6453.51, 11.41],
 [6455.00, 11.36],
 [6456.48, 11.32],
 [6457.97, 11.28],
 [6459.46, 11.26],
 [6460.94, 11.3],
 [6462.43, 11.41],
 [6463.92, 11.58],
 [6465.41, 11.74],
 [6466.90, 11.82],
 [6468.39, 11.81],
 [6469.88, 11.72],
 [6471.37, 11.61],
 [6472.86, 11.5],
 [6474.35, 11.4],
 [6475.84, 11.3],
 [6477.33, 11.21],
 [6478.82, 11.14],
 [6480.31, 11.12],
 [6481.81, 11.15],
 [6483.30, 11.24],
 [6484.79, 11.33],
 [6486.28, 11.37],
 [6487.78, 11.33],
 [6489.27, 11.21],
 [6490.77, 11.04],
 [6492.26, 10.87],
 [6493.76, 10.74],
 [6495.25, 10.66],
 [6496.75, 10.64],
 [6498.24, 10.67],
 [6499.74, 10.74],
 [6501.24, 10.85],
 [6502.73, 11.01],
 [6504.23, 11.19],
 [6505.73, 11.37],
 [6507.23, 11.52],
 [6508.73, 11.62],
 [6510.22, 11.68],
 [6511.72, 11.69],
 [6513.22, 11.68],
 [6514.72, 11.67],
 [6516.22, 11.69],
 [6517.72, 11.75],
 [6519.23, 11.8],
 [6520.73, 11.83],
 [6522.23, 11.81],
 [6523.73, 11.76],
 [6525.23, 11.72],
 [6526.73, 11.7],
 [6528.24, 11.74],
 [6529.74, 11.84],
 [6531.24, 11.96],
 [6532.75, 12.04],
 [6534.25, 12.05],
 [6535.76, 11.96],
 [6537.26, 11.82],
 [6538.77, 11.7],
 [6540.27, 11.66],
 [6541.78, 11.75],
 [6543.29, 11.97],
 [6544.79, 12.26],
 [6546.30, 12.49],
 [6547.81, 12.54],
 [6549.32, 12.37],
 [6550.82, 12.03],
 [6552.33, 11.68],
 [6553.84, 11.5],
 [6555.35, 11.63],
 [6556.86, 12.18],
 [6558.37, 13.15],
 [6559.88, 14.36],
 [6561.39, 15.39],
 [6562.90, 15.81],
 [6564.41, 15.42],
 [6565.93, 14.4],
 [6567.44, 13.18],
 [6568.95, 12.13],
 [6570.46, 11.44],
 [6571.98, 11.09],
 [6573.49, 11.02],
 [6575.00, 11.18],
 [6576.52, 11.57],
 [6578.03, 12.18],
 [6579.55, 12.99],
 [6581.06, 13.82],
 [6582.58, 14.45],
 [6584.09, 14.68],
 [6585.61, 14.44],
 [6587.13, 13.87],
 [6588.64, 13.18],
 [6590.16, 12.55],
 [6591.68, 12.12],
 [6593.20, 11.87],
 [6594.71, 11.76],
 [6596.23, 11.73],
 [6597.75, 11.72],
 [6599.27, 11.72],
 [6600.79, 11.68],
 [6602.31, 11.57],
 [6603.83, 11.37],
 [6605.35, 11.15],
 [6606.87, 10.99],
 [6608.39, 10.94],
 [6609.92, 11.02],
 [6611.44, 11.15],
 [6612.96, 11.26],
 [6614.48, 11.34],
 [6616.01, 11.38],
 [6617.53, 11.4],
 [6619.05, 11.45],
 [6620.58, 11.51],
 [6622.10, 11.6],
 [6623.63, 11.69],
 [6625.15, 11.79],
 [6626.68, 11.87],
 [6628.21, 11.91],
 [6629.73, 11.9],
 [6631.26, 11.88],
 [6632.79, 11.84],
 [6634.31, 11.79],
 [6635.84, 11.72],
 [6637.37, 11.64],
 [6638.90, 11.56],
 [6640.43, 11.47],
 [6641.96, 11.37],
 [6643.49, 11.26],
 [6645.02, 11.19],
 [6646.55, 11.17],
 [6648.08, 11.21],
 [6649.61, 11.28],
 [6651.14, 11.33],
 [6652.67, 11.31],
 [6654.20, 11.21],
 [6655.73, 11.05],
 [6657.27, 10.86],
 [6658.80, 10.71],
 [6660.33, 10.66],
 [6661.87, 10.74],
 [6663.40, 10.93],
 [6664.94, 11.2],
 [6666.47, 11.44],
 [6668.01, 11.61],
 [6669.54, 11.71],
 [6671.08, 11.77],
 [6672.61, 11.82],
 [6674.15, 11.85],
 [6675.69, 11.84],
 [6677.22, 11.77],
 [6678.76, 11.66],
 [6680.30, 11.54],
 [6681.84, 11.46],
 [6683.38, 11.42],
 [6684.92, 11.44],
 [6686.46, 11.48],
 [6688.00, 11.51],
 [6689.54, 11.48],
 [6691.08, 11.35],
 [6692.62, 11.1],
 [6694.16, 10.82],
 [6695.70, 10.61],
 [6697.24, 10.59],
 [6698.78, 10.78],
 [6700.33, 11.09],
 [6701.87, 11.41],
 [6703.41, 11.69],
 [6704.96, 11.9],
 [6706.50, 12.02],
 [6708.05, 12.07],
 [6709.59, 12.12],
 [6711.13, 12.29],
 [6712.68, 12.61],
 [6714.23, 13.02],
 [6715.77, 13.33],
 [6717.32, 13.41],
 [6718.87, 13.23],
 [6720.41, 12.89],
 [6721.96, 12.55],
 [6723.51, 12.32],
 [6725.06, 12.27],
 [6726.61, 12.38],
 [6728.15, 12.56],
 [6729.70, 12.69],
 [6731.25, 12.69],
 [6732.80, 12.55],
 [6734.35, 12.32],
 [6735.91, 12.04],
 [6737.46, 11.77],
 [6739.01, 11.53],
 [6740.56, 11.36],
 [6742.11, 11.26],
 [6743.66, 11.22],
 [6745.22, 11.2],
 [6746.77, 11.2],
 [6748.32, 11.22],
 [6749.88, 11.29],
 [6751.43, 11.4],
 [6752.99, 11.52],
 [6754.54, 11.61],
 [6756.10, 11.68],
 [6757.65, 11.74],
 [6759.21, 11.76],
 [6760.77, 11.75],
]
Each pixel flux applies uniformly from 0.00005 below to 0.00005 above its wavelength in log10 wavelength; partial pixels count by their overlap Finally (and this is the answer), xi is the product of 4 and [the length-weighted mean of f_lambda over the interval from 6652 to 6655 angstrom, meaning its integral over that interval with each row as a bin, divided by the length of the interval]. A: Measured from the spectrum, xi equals 45.1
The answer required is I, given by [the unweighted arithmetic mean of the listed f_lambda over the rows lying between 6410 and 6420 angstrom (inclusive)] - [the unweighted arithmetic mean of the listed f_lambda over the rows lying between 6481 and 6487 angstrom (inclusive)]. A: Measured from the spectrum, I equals 0.2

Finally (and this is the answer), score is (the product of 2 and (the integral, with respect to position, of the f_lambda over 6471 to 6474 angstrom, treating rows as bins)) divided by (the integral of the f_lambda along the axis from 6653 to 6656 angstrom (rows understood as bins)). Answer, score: 2.06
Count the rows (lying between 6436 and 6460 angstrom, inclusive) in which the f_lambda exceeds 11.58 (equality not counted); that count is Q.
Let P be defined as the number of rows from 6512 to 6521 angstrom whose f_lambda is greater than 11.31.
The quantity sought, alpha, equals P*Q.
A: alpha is 36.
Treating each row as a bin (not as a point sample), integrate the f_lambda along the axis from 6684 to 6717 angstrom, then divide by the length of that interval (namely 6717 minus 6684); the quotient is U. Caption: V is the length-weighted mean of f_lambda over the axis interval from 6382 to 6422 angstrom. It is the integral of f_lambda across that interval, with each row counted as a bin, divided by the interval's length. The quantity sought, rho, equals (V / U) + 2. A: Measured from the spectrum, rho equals 2.98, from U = 11.7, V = 11.5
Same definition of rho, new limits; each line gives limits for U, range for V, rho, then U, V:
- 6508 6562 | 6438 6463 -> 2.95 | 12.1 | 11.5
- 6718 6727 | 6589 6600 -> 2.95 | 12.6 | 12.0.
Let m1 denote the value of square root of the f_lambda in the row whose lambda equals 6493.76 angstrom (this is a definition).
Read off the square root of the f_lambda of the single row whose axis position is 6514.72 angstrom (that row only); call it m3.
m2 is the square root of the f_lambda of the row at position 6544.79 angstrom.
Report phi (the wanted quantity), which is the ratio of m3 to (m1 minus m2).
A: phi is -15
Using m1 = 3.28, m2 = 3.50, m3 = 3.416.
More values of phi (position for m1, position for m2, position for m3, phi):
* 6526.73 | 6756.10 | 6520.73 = 1176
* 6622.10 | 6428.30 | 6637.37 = 66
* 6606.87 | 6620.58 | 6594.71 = -44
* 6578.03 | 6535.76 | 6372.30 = 107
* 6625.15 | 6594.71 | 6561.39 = 897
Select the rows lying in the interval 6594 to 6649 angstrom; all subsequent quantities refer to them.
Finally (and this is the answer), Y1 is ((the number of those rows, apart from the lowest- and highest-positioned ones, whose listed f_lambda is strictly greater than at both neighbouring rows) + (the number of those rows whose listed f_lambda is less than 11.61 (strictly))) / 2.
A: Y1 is 11.0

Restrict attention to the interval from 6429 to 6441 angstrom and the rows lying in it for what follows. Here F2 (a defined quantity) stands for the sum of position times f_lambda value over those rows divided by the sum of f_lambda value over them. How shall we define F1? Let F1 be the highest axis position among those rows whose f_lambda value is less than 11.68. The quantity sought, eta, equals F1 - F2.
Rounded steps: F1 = 6440.15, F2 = 6435.0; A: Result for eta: 5.2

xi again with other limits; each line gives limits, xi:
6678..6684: 46.1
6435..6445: 46.3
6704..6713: 48.5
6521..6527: 47.1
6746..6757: 45.7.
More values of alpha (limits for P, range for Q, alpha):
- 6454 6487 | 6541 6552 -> 91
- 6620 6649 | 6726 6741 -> 120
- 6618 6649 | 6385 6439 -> 112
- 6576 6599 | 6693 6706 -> 30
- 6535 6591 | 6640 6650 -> 0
